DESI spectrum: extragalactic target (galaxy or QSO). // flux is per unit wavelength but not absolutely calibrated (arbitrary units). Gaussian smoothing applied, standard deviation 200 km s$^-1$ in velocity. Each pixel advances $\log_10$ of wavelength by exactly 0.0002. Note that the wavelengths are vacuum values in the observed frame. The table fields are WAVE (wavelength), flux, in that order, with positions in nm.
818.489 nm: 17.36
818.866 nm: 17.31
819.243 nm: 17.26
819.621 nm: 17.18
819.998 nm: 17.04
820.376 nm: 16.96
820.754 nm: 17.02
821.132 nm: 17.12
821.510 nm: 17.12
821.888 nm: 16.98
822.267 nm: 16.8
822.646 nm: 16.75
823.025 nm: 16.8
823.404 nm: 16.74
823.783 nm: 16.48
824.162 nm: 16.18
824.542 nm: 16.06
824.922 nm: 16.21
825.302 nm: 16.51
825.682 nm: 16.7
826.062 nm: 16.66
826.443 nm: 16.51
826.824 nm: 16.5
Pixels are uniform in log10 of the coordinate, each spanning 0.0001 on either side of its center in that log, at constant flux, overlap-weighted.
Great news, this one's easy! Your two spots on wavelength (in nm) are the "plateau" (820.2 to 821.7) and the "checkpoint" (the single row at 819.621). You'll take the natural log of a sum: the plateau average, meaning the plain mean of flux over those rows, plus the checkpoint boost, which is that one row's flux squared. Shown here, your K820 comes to 5.74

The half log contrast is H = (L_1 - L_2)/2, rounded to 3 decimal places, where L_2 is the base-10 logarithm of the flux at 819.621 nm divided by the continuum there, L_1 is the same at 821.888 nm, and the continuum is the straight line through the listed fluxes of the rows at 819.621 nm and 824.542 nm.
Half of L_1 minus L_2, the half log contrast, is 0.004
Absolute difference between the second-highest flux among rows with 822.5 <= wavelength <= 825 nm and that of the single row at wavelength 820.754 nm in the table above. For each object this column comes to 0.27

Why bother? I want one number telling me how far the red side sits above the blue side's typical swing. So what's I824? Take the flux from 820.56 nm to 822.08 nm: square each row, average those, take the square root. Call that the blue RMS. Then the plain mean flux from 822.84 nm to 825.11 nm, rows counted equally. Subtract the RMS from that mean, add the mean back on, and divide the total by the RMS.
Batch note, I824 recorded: 0.924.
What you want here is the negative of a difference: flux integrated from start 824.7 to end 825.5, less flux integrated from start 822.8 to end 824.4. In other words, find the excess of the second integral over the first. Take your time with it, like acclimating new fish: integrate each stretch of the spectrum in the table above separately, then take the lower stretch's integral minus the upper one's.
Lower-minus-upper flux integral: 13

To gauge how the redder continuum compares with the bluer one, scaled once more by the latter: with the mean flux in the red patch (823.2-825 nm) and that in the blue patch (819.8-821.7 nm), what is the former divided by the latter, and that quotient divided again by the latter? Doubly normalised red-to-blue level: 0.0562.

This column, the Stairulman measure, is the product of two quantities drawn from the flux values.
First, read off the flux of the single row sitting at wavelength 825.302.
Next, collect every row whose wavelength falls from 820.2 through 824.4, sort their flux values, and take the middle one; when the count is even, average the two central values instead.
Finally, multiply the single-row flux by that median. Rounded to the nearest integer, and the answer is 277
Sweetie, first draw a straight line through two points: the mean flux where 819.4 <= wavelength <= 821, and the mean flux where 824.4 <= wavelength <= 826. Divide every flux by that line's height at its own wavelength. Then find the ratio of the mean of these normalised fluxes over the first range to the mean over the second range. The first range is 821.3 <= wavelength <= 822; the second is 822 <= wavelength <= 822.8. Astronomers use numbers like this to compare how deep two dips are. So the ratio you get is 1.01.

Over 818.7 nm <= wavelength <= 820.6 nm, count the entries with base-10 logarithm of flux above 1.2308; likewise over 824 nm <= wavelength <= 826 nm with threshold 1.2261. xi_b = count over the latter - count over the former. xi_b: -4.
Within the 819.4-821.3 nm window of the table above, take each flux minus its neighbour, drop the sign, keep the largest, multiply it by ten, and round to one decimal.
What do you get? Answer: 1.4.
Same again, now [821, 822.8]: 1.8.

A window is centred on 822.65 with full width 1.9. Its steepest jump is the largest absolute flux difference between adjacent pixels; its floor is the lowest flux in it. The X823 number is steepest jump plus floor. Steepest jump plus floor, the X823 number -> 16.9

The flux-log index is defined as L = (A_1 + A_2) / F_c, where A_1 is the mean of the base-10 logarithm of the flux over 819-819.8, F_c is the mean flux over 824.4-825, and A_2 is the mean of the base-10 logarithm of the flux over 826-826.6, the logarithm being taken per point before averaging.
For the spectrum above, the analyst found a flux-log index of 0.152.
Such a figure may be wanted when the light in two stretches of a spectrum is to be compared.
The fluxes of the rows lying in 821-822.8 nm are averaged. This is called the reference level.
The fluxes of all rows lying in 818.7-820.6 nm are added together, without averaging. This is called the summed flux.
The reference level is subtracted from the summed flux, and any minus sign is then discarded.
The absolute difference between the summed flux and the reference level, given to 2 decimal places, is 68.80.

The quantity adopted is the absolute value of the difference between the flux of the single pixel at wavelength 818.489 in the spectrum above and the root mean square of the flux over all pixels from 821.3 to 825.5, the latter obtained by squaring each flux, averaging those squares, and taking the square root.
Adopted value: 0.75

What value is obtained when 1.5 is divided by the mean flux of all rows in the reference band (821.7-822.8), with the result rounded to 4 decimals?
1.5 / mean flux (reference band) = 0.0891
